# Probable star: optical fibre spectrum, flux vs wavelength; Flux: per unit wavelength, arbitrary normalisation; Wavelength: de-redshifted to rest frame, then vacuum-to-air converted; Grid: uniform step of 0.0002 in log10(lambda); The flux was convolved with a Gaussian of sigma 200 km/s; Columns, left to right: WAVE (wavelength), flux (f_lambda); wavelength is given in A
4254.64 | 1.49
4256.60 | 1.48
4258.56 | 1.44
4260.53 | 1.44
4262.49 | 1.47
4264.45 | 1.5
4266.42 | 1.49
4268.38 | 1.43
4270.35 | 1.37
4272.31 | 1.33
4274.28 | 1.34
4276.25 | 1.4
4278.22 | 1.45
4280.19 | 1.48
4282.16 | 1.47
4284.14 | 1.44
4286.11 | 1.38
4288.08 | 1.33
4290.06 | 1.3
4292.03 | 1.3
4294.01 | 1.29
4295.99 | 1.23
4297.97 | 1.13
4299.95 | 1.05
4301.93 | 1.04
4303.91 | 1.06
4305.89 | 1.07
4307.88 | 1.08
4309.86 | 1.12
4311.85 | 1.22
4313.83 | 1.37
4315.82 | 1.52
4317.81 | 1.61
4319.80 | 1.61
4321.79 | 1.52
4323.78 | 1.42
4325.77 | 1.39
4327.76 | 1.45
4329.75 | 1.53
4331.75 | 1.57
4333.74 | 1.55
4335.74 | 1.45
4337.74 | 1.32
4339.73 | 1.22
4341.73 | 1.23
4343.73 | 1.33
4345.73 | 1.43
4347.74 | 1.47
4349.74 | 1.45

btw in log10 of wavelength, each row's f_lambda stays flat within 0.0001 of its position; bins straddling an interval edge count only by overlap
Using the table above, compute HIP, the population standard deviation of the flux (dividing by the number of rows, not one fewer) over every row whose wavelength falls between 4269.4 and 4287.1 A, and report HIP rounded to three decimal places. 0.052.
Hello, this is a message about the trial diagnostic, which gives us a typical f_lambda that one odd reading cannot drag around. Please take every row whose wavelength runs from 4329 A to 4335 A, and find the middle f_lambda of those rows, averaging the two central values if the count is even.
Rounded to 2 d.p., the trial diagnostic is 1.55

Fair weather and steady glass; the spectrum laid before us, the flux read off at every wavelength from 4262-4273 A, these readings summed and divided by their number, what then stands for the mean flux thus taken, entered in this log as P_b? 1.43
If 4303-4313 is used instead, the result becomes 1.11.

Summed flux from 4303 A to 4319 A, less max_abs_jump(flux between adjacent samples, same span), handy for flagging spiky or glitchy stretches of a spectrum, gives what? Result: 9.9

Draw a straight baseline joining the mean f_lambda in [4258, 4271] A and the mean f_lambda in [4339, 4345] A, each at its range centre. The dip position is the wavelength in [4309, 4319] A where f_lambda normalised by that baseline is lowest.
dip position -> 4309.86 A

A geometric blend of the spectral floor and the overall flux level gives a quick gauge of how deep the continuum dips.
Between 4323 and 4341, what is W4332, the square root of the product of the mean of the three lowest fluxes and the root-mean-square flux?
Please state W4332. 1.37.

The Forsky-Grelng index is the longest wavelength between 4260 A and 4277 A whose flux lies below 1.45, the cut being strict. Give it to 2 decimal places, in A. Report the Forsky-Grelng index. 4276.25 A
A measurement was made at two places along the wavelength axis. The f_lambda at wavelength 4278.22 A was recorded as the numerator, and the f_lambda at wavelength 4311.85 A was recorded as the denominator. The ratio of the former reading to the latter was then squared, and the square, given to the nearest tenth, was 1.4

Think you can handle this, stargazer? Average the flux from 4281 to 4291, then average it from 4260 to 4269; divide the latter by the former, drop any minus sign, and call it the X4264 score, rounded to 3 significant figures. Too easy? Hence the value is 1.06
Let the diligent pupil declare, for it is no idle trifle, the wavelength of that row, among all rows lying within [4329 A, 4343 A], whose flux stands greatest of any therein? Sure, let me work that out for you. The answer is 4331.75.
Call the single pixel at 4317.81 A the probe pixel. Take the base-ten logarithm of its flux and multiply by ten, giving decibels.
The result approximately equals 2.1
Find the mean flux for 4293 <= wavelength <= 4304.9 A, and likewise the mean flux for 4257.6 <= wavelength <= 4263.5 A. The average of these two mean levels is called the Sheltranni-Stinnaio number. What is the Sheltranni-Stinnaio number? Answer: 1.29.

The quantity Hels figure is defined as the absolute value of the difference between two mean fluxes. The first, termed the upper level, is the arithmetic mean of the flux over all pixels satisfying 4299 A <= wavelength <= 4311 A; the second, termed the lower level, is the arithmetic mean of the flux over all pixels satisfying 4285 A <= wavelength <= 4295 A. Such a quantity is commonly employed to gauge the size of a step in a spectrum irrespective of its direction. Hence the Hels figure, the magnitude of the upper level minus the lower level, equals 0.25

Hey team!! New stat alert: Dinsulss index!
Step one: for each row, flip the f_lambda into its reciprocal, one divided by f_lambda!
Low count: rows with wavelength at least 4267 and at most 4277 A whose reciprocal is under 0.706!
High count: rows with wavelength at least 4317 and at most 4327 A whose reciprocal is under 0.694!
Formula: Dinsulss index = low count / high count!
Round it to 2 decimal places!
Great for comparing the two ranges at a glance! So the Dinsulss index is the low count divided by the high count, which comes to 0.33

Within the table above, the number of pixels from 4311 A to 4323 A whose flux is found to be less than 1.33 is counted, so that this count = 1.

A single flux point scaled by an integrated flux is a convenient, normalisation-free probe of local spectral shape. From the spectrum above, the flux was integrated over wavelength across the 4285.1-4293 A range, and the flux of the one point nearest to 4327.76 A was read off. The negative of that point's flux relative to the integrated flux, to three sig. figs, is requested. -0.138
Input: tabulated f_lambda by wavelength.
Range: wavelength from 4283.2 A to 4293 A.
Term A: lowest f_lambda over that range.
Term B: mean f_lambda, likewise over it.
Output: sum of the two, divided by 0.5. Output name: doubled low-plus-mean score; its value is 5.3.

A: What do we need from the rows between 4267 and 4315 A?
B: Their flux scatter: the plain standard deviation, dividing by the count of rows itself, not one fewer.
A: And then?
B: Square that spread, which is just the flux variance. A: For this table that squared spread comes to 0.0208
